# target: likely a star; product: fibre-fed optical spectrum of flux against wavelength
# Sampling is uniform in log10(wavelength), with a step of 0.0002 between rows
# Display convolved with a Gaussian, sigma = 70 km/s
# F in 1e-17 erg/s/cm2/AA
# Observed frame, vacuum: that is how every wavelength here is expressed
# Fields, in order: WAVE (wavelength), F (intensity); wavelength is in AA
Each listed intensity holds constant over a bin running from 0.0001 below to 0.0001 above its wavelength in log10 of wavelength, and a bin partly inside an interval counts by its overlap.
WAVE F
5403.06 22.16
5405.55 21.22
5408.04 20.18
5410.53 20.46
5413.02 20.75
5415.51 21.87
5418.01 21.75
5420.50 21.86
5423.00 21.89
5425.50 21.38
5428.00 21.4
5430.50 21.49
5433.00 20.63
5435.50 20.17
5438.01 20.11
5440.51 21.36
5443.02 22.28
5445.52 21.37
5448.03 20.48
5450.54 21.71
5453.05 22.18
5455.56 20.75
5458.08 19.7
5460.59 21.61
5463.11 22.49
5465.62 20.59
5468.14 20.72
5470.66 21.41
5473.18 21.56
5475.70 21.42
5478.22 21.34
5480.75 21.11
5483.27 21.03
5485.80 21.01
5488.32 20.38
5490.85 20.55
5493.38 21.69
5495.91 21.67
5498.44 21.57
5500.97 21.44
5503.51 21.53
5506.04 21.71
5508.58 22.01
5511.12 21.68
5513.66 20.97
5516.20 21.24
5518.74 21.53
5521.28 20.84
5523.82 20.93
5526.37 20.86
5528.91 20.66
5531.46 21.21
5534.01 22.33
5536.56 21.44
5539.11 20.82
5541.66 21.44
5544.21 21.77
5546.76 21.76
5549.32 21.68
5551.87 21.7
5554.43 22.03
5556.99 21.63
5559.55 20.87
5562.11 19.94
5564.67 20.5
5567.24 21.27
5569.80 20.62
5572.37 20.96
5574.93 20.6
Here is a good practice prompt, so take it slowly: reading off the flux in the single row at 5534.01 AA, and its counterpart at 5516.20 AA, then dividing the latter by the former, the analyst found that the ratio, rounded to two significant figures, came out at 0.95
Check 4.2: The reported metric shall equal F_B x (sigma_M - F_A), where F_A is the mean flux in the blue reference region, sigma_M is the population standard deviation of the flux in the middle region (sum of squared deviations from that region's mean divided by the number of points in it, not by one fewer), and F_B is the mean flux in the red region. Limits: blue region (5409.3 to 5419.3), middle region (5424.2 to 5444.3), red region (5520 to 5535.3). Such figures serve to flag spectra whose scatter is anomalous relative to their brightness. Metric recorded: -434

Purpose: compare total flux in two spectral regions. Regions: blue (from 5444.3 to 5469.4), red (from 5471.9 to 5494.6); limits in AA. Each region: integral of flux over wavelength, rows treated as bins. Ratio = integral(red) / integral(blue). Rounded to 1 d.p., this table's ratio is 0.9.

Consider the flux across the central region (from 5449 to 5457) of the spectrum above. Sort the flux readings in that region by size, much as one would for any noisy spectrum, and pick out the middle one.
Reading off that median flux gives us 21.7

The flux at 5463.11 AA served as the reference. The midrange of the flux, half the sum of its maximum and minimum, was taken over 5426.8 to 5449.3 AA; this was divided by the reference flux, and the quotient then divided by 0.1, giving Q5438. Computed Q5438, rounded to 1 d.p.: 9.4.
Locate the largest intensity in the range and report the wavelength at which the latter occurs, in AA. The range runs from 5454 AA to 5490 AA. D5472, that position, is 5463.11 AA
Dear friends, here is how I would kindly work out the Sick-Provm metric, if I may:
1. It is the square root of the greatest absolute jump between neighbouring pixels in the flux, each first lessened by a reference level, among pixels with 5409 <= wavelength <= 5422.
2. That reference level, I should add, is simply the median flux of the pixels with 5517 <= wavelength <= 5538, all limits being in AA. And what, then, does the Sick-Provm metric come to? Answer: 1.1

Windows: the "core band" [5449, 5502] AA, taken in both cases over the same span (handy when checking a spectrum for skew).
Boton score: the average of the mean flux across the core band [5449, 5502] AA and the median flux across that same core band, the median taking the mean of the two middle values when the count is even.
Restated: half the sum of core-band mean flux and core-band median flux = 21.3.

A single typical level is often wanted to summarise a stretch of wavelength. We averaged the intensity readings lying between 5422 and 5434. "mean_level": 21.4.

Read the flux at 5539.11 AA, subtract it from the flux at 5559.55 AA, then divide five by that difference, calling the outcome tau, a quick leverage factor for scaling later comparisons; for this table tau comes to 100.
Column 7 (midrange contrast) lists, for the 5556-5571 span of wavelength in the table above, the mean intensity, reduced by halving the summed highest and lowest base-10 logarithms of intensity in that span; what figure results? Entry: 19.5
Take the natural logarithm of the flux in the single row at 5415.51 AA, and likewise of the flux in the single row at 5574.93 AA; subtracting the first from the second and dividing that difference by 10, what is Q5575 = -0.006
